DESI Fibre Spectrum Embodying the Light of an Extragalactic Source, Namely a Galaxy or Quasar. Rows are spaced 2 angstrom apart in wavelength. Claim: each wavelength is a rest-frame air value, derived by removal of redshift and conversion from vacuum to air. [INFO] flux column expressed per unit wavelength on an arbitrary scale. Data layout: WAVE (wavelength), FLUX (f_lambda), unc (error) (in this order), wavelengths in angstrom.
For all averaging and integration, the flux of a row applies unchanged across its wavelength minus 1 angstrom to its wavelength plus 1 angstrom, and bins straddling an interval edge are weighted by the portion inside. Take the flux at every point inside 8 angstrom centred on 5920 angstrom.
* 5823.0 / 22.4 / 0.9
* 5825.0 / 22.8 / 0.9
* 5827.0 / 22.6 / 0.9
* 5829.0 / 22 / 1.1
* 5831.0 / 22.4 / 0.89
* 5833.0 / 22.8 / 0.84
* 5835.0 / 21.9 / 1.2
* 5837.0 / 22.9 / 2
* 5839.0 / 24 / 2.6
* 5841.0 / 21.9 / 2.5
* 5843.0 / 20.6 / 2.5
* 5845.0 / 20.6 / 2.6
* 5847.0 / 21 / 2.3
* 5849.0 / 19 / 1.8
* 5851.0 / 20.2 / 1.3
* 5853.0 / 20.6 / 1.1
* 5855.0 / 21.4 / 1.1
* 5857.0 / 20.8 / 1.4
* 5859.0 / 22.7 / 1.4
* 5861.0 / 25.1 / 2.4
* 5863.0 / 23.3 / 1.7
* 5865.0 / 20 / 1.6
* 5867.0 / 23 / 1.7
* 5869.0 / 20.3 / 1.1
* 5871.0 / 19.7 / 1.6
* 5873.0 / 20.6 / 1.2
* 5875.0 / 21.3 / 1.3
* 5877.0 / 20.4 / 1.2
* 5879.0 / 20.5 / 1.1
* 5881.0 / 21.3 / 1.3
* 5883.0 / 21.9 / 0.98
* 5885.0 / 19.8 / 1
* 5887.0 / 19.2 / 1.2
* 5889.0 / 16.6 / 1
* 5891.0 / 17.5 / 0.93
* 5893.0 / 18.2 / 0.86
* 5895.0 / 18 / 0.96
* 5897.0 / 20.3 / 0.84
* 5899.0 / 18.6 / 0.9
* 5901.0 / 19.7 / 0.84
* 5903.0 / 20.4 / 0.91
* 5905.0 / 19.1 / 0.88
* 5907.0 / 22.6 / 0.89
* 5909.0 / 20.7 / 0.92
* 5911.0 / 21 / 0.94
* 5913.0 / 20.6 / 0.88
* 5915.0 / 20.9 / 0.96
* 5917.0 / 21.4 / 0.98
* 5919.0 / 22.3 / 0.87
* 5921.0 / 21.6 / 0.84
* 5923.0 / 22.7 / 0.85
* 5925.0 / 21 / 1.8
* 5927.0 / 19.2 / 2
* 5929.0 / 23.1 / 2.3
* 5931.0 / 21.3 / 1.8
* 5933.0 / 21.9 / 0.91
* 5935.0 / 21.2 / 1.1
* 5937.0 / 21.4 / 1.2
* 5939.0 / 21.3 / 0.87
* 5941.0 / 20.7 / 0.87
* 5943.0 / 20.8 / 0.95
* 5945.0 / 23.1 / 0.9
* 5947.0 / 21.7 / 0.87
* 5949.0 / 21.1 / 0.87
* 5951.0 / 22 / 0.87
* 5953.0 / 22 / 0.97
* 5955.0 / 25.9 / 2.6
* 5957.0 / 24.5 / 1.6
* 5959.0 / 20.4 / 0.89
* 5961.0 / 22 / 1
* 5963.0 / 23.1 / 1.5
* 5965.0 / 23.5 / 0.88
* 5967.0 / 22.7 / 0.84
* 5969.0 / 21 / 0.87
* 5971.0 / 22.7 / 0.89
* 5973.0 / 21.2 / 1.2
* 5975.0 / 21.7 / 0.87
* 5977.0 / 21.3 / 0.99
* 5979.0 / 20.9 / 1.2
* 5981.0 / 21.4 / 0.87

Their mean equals 22.0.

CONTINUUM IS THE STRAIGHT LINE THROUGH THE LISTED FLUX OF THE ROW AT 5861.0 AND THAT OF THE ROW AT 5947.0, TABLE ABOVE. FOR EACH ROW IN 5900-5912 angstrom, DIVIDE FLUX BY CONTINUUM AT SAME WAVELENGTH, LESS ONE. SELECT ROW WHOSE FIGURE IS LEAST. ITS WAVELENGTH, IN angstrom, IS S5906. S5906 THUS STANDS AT 5905.0 angstrom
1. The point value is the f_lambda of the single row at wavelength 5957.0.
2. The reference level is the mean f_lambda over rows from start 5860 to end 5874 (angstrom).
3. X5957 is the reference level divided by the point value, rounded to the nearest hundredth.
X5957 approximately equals 0.89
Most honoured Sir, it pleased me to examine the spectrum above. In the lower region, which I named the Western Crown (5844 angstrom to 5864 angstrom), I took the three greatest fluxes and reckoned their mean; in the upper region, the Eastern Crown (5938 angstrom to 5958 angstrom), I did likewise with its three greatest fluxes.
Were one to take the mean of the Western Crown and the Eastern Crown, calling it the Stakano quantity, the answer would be 24.1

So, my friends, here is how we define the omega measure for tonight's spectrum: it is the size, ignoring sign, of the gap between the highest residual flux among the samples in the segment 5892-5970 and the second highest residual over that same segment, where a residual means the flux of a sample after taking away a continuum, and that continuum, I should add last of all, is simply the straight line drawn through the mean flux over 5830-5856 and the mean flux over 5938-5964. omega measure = 1.4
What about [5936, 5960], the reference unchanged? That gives 1.4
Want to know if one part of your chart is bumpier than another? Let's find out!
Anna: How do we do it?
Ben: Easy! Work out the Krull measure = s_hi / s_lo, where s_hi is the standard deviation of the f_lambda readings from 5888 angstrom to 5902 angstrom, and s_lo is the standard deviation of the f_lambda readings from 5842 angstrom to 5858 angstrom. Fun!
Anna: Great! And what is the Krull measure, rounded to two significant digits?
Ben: 1.8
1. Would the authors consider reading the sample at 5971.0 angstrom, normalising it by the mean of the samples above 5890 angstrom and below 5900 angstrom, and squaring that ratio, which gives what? 1.50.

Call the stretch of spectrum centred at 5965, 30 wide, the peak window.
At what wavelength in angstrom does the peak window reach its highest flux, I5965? 5955.0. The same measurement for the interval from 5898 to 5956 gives 5955.0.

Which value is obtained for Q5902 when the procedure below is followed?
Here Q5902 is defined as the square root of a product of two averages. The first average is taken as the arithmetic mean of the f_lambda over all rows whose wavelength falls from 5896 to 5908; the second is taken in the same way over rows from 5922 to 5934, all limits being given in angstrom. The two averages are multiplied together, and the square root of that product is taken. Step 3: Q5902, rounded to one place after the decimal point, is 20.8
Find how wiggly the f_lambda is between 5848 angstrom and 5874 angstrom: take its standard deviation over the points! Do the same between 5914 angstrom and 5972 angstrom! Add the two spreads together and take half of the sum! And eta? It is 1.5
